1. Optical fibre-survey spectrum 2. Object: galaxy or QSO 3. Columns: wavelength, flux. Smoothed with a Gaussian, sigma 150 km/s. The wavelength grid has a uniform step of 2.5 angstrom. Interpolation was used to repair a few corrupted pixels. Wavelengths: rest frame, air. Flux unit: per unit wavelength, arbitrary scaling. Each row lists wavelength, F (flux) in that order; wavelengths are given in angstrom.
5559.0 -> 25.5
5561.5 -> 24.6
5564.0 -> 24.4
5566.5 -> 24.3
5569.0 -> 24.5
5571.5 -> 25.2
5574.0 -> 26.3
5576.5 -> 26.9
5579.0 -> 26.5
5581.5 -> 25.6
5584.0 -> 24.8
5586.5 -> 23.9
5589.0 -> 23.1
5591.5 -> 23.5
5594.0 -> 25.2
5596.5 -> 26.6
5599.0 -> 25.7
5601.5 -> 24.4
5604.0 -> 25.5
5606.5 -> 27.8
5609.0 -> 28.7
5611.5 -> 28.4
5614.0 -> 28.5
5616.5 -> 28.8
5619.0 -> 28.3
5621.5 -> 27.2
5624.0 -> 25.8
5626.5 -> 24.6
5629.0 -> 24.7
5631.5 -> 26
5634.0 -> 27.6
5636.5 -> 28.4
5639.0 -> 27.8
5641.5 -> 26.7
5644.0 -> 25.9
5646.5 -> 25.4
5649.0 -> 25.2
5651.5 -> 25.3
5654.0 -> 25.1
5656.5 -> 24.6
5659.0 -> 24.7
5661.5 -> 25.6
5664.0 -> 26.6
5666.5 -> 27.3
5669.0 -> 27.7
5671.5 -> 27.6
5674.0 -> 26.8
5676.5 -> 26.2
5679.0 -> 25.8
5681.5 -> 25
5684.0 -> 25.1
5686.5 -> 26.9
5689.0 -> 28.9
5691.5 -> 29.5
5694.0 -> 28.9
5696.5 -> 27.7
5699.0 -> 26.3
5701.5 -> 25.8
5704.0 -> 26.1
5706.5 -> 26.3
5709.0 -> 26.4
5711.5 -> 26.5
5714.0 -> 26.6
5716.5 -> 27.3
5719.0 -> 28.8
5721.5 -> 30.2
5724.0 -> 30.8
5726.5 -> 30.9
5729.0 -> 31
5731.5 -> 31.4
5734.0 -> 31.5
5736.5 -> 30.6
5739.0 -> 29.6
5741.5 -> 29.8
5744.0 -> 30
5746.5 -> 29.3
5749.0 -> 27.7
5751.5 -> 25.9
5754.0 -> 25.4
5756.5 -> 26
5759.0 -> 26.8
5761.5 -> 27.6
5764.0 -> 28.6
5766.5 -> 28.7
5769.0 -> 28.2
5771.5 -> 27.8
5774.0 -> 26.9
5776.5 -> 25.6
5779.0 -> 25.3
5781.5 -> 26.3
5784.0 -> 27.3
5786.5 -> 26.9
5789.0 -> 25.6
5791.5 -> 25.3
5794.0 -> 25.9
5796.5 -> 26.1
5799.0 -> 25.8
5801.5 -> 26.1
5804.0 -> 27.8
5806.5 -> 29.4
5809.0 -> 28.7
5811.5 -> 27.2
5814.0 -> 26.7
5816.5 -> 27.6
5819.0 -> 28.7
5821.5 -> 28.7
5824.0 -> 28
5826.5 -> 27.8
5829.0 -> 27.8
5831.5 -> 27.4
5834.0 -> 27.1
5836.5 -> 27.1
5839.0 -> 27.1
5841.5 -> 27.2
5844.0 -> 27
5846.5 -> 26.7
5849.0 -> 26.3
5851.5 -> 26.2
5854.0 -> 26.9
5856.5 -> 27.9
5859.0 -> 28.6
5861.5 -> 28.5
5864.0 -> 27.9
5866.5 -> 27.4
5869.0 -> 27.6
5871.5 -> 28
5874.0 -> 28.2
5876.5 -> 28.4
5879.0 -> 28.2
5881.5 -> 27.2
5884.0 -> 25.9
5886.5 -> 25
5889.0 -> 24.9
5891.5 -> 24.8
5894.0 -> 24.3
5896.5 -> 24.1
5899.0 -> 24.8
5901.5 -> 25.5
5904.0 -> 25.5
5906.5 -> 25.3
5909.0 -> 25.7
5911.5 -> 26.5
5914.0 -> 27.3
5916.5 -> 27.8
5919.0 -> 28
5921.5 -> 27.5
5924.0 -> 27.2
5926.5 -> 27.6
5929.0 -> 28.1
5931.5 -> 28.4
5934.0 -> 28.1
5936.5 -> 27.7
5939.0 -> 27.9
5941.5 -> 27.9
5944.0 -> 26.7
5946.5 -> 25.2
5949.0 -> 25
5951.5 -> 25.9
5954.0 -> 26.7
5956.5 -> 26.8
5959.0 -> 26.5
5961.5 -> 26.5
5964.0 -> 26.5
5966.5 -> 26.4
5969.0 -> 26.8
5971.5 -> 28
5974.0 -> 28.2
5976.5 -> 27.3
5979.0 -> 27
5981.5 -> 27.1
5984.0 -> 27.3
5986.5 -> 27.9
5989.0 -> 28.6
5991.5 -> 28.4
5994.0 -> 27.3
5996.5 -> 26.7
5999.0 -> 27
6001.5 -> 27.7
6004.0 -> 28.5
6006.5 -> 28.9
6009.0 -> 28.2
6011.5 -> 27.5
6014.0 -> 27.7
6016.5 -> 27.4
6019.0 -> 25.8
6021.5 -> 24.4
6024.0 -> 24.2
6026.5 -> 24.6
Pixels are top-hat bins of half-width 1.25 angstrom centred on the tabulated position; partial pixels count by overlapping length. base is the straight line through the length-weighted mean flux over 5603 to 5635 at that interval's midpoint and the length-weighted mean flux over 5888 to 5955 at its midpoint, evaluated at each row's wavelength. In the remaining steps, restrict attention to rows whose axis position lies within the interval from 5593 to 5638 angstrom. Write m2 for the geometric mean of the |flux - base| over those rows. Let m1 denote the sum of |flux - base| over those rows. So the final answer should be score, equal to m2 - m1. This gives -24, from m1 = 25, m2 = 1.2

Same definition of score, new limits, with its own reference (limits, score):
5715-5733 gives -20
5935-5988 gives -17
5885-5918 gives -16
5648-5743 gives -66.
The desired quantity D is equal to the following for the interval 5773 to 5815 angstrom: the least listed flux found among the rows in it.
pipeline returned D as 25.3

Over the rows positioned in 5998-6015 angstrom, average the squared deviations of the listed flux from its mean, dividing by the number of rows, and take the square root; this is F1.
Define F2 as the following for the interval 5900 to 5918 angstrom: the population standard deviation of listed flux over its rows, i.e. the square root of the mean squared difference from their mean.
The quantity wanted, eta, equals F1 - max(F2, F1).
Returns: -0.32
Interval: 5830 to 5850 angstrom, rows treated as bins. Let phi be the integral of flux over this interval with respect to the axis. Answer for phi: 540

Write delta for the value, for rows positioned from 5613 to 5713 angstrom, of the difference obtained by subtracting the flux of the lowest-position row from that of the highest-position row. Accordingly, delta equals -2.0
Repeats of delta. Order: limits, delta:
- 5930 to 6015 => -0.7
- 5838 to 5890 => -2.2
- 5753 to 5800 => 0.4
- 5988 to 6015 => -0.9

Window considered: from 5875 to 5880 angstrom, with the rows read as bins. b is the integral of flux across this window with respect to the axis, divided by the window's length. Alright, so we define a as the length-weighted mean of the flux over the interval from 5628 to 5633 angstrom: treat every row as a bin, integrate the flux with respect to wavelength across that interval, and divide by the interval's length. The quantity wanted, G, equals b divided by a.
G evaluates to 1.11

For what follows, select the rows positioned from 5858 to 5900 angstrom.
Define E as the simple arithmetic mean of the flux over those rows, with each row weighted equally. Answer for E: 26.7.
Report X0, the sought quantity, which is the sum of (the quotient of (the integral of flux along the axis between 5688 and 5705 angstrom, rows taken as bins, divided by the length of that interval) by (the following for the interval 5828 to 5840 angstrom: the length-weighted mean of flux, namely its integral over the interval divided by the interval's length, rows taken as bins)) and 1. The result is 2.01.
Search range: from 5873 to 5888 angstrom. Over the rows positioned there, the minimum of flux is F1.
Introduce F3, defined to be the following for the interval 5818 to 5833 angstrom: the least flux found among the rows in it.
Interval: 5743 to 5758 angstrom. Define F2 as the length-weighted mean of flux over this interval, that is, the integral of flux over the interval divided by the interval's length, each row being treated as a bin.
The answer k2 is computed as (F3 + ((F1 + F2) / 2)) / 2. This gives 26.8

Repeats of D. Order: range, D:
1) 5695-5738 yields 25.8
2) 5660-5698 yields 25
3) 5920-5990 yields 25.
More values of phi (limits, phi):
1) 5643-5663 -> 505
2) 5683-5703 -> 548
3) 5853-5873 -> 557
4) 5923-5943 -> 557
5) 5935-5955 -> 533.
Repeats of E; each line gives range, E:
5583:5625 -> 26.2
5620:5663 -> 25.9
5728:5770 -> 28.7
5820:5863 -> 27.4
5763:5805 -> 26.7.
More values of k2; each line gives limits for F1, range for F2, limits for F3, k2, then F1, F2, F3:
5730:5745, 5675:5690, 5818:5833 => 27.7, 29.6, 26.3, 27.4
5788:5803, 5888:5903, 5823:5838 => 26.1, 25.3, 24.7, 27.1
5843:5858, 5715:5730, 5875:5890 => 26.4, 26.2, 29.8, 24.9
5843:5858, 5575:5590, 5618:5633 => 25.1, 26.2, 25.2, 24.6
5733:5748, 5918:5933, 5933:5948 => 26.9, 29.3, 27.8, 25.2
